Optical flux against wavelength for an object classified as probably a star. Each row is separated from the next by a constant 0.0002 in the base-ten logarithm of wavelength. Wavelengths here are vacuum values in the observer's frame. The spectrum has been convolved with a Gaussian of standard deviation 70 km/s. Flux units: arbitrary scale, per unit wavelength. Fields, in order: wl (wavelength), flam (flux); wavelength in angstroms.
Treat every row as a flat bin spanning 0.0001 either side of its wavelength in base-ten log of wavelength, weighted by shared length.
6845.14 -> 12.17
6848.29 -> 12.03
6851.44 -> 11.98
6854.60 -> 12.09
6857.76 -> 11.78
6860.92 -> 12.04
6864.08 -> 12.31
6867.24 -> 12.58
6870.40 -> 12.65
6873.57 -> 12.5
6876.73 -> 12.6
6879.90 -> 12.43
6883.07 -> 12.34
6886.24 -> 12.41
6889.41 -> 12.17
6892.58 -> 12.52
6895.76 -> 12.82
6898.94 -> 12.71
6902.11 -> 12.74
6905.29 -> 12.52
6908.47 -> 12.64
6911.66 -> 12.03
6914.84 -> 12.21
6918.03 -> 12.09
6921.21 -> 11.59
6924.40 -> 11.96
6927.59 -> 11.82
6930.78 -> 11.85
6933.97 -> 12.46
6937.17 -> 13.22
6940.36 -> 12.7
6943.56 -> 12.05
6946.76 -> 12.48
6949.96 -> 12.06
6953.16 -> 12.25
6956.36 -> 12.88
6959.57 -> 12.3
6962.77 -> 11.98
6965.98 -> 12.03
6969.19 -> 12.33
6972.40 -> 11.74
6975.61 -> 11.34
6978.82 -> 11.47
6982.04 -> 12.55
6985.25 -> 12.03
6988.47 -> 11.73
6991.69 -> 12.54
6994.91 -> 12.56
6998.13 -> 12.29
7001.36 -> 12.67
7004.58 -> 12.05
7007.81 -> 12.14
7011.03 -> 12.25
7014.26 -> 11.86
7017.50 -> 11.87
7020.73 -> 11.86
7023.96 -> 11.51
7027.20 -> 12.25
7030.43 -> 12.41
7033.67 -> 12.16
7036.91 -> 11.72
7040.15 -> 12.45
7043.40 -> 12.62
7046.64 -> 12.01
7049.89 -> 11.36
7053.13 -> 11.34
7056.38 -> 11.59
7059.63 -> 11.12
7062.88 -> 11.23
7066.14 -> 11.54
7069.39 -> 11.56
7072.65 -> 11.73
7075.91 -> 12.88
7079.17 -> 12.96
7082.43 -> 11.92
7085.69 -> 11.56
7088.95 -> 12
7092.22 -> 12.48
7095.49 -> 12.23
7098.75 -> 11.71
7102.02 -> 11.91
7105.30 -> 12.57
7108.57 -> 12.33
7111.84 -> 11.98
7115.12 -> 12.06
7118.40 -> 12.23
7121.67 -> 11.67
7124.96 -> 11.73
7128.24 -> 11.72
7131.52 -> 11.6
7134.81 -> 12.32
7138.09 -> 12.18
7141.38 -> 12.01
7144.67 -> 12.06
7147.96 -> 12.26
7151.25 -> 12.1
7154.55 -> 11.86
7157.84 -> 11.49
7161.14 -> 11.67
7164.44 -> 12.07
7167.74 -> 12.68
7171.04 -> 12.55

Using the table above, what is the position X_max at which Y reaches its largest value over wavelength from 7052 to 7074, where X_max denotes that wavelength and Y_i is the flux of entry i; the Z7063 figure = 7072.65 angstroms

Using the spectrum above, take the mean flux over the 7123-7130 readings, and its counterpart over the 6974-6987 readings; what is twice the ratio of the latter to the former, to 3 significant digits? 2.02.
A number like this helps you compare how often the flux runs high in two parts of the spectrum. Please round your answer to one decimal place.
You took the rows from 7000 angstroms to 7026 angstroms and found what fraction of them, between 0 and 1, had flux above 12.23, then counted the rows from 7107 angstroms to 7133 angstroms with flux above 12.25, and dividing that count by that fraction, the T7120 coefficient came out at 4.0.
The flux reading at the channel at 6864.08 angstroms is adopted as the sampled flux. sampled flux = 12.31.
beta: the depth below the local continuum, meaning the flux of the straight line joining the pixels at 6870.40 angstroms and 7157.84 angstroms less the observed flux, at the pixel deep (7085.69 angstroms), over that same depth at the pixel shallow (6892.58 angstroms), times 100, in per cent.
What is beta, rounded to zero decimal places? 546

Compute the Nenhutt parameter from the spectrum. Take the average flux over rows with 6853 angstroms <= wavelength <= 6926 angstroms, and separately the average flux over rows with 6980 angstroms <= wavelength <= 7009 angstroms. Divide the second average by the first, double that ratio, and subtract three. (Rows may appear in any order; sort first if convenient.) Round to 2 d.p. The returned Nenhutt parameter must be -1.01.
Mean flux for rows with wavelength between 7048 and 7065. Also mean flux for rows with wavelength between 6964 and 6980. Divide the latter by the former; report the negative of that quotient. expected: -1.04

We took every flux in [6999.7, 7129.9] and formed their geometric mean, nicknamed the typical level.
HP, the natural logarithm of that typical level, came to 2.48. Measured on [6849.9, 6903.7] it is 2.52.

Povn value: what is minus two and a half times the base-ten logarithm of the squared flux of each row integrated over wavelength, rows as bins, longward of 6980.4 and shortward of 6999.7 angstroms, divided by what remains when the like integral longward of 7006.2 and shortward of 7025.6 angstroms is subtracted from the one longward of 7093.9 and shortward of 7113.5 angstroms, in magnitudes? -3.4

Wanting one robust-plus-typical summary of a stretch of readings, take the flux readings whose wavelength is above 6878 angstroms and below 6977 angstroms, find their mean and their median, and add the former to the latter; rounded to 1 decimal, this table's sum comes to 24.6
